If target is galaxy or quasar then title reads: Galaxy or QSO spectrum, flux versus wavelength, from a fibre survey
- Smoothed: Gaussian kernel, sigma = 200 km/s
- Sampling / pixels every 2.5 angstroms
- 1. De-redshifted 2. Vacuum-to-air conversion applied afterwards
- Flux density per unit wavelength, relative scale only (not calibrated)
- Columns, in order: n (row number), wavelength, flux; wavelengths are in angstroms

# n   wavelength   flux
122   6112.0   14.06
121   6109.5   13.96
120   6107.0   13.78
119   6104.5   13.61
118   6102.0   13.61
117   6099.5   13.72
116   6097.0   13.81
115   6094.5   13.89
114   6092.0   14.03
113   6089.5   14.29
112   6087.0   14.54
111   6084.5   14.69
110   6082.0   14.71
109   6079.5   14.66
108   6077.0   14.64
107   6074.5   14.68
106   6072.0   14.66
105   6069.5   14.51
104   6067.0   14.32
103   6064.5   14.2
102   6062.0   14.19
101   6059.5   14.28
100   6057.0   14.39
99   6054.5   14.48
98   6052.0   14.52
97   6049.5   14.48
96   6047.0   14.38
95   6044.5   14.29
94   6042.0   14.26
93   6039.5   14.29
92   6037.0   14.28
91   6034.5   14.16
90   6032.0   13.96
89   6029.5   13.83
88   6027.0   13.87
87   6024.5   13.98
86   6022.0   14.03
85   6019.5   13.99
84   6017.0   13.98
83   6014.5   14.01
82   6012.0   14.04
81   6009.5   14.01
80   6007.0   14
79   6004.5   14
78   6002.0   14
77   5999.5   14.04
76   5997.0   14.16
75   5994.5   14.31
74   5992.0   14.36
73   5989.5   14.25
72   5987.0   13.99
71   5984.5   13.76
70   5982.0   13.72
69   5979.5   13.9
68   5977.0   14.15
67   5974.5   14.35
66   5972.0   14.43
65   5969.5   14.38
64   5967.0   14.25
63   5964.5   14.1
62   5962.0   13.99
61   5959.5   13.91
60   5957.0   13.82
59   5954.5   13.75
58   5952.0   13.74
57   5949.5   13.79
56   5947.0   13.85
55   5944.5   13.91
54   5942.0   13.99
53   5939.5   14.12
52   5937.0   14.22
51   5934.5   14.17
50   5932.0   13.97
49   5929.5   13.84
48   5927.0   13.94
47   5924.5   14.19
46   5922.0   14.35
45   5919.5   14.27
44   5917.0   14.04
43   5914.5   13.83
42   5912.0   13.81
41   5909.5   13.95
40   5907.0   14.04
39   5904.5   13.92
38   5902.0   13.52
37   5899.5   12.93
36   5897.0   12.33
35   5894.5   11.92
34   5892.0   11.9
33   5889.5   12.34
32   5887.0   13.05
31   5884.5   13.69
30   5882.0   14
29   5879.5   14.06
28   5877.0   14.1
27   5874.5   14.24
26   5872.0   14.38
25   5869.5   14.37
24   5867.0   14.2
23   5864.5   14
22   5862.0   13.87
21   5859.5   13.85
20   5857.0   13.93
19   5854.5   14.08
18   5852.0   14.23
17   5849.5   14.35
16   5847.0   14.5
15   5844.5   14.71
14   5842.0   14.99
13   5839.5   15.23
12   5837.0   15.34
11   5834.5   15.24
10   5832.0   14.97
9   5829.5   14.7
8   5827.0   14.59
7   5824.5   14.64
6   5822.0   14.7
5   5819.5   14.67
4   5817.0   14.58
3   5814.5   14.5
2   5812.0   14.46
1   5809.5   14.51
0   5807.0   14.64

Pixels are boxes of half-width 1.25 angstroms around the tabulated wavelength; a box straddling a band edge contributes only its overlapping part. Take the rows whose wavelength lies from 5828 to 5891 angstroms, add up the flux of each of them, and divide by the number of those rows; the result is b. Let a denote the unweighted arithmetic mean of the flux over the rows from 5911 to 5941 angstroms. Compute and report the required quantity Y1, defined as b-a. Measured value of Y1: 0.19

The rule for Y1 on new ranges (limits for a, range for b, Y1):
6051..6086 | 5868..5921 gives -0.94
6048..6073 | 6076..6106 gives -0.22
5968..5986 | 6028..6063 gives 0.17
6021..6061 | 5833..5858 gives 0.44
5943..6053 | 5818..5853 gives 0.70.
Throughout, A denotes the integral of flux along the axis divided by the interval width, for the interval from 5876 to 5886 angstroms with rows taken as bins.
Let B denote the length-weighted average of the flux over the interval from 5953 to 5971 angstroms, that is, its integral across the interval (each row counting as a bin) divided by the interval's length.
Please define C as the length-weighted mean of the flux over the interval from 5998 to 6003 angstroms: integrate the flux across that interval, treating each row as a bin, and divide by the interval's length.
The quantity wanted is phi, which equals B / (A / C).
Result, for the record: 14.1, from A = 13.94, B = 14.0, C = 14.0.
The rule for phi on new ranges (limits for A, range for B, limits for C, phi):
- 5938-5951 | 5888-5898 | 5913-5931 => 12.3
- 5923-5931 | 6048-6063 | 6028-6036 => 14.4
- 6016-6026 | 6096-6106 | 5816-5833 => 14.4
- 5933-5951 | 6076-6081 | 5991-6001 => 14.9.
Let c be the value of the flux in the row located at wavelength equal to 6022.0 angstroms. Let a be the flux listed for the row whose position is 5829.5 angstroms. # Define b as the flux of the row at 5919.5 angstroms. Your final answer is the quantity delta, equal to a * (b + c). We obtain 416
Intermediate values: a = 14.7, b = 14.27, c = 14.03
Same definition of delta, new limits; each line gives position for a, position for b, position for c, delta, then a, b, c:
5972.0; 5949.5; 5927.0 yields 400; 14.43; 13.79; 13.94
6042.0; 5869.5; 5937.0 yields 408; 14.26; 14.37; 14.22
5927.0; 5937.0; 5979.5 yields 392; 13.94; 14.22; 13.9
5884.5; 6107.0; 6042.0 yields 384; 13.69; 13.78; 14.26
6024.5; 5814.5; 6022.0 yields 399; 13.98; 14.5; 14.03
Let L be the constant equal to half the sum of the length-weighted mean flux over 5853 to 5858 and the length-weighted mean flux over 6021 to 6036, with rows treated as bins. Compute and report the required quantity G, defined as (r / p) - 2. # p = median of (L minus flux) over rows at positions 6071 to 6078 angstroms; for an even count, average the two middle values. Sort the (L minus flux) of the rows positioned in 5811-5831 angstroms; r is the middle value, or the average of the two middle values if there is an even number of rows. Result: -1.1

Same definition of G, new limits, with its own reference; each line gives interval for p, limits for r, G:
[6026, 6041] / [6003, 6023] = -1.9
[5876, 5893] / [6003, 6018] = -2.0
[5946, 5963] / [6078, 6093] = -5.4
